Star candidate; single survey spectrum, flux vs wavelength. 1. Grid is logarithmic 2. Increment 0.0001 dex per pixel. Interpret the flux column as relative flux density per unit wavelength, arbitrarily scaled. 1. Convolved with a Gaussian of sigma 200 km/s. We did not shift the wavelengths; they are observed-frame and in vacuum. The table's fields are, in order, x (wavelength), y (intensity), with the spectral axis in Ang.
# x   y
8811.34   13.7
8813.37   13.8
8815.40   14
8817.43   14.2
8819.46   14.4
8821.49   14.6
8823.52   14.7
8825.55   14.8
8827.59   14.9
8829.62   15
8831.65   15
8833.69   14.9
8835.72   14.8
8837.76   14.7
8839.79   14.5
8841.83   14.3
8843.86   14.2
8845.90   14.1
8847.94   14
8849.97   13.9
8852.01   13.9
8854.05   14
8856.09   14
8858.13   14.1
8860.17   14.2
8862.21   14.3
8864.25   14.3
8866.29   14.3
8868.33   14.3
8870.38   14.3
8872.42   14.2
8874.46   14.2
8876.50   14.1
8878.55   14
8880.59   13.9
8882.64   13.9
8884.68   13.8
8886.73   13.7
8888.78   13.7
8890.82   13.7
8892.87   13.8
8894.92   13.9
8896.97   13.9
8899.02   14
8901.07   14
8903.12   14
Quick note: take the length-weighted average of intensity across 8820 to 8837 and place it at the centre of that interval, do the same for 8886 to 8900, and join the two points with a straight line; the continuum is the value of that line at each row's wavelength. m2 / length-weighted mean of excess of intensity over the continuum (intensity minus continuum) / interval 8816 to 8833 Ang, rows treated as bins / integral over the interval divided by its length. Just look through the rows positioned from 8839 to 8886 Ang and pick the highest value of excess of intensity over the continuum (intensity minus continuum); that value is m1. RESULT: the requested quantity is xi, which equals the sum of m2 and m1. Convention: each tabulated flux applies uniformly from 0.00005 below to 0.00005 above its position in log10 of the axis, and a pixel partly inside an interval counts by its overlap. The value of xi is -0.06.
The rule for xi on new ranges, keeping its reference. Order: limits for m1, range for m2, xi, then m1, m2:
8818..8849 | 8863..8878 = 0.30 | 0.23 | 0.07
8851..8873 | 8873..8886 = 0.10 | 0.13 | -0.04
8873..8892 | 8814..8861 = -0.19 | 0.10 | -0.28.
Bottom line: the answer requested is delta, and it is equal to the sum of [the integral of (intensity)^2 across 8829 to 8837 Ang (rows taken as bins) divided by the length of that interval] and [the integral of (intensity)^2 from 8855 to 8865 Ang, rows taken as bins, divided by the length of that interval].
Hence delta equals 423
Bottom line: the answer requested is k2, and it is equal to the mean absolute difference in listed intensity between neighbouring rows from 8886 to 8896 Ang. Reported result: 0.050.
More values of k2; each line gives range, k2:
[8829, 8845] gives 0.114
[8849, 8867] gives 0.050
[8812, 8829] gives 0.157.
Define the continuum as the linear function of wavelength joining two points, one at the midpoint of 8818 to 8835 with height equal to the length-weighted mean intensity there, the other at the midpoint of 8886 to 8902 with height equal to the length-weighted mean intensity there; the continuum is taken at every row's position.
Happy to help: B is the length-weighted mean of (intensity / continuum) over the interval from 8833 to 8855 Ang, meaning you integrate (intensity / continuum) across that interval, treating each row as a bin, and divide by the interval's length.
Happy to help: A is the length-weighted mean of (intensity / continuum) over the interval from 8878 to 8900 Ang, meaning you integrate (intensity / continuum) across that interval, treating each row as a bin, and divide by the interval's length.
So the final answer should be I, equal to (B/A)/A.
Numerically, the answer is 0.993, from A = 0.995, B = 0.98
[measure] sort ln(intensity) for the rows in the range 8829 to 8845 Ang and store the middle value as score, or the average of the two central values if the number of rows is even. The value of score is 2.69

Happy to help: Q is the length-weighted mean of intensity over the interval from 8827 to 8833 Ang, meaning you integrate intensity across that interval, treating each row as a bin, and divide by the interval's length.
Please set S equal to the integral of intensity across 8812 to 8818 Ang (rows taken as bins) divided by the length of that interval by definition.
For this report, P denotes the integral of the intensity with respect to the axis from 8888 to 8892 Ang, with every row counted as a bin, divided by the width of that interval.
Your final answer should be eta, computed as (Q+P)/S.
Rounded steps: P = 13.7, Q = 15.0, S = 14.0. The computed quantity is 2.05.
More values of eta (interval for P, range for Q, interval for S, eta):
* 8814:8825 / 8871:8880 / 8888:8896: 2.07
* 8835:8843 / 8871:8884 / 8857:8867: 2.01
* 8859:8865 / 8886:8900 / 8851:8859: 2.01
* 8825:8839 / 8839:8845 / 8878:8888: 2.11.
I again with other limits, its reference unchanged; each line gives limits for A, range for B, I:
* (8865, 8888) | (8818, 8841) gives 1.003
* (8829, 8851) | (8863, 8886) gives 1.015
